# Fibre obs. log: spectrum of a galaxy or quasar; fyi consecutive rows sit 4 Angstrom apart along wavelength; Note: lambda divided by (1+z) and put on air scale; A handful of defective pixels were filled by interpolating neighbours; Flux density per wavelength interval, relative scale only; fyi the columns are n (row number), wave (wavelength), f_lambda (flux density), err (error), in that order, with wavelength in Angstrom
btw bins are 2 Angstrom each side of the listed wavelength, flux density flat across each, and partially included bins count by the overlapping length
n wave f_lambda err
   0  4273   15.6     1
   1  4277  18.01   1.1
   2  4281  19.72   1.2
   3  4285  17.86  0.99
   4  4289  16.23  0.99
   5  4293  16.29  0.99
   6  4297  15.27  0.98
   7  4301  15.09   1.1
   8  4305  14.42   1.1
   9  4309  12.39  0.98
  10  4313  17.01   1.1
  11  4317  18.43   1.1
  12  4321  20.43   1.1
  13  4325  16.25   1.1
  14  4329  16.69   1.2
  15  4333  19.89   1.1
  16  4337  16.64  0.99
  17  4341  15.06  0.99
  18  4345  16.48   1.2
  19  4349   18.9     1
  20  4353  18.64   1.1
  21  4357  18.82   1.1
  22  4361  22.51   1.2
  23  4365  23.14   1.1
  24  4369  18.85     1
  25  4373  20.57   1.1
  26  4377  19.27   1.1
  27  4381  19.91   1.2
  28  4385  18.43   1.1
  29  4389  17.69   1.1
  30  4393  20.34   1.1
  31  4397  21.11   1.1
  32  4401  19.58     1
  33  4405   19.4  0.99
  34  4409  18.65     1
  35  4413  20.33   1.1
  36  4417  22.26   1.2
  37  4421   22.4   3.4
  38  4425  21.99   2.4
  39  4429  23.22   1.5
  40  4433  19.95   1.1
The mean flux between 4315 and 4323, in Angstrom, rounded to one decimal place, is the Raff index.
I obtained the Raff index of 19.4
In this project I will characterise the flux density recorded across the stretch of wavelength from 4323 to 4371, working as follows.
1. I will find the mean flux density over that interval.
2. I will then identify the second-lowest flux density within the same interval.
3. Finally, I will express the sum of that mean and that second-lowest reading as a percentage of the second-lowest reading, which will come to 214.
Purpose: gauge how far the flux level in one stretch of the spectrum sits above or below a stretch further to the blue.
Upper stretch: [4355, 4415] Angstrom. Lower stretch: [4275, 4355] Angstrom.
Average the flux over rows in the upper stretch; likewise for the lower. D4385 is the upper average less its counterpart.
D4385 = 2.9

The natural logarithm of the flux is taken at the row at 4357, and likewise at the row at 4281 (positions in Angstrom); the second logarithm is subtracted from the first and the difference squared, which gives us 0.002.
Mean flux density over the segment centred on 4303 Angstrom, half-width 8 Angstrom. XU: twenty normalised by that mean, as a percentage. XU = 140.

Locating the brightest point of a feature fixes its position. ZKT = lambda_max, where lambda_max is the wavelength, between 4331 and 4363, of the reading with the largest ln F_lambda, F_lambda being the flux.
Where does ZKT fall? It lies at 4361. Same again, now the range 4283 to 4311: 4285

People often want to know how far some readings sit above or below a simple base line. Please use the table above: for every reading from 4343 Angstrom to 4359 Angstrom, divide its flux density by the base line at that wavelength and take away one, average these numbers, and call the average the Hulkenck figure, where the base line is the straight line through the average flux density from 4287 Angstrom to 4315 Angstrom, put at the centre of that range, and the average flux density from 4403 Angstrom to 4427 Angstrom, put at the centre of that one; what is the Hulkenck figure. 0.029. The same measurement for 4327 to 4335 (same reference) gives 0.094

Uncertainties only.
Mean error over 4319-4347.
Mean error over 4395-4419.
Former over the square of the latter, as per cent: 97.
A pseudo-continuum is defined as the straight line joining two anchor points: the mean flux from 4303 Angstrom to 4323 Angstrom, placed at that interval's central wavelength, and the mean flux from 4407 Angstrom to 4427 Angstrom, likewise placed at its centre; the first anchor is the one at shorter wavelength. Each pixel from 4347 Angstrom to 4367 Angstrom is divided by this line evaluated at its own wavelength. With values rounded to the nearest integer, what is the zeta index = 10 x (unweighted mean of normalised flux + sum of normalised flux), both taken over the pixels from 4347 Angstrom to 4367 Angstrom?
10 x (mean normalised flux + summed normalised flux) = 66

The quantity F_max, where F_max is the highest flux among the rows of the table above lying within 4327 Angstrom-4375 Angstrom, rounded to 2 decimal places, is 23.14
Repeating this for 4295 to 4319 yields 18.43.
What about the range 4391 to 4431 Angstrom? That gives 23.22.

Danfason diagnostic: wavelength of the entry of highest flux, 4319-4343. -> 4321 Angstrom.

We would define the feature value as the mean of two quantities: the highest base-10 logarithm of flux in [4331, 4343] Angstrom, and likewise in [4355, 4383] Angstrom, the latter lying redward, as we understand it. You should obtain 1.331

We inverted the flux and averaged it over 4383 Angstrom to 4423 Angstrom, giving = 0.050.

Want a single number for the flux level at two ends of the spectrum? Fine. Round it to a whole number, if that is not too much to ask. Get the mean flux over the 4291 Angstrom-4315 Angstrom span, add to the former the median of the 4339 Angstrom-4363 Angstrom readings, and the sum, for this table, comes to 34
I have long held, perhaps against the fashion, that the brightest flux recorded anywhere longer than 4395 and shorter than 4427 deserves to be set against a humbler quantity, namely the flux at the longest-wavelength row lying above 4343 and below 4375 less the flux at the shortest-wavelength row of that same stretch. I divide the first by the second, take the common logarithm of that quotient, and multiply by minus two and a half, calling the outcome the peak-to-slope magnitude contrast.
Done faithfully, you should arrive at -1.8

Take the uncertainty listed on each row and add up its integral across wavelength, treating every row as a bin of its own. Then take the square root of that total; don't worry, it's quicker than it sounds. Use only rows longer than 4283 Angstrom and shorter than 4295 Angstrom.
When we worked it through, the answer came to 3.45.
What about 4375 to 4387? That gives 3.69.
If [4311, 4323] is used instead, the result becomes 3.63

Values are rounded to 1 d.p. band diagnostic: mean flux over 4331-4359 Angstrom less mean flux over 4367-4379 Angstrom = -1.8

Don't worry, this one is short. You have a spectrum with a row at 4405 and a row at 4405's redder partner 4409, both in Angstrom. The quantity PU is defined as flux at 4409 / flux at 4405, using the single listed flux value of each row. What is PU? 0.96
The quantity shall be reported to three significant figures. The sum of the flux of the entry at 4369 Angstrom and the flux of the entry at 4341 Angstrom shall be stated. 33.9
